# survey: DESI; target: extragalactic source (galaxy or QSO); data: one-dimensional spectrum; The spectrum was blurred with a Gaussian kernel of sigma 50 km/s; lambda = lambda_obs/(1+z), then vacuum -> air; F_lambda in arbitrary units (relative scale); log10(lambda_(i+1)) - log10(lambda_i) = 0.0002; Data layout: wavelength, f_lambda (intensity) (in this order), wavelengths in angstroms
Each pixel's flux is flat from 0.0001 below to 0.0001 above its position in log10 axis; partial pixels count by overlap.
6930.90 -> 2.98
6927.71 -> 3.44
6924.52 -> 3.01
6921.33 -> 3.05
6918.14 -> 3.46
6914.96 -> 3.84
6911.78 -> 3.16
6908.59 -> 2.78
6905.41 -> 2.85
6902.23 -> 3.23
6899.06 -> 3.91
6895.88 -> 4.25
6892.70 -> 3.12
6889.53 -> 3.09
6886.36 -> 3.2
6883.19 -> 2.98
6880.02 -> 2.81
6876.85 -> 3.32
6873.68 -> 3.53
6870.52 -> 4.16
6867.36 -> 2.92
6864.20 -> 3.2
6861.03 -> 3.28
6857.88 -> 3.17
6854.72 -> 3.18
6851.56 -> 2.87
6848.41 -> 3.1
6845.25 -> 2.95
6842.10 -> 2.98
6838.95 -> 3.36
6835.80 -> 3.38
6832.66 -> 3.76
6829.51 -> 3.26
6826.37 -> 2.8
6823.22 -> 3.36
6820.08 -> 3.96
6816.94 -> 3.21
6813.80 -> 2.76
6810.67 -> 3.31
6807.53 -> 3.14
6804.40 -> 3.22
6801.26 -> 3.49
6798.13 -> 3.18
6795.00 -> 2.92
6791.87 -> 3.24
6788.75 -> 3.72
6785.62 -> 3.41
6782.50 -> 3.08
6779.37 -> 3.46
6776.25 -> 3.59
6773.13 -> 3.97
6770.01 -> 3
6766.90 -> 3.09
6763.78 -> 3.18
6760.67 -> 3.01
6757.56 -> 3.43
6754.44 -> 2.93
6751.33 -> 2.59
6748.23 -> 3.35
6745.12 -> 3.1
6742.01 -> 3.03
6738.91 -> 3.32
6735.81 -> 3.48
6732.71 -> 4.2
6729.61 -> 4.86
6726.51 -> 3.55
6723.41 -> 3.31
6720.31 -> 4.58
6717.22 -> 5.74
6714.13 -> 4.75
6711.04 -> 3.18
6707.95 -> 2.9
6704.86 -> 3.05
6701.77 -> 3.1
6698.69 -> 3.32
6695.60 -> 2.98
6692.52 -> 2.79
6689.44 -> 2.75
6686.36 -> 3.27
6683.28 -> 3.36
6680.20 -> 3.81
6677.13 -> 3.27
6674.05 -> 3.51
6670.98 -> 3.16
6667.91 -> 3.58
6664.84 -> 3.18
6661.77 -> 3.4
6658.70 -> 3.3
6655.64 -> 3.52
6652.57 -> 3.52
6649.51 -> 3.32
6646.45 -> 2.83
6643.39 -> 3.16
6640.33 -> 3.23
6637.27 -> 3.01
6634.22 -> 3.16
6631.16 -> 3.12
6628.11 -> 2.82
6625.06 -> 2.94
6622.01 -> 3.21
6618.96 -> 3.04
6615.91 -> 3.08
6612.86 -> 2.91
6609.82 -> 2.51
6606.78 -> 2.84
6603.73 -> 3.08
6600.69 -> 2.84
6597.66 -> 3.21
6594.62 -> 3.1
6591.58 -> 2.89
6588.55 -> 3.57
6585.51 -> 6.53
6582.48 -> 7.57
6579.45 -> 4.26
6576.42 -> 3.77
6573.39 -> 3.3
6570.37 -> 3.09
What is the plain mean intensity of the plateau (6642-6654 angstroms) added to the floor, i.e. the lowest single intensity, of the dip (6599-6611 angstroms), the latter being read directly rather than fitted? 5.7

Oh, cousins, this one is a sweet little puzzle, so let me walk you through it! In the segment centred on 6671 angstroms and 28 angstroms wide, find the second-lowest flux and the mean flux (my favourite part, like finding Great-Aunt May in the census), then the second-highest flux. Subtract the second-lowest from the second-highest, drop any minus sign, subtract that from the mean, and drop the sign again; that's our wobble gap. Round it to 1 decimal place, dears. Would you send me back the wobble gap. 3.0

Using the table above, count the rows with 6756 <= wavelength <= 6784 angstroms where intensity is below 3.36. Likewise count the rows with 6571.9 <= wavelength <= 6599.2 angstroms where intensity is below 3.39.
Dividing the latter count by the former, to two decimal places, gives 0.80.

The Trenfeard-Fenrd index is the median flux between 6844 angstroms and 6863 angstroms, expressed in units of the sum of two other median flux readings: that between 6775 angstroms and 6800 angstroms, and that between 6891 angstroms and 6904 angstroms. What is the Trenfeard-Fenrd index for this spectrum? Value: 0.455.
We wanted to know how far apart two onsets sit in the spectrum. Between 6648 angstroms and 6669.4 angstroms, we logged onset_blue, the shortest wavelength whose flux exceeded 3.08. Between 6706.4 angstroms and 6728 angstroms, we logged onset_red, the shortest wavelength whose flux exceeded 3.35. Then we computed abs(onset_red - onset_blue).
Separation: 64.6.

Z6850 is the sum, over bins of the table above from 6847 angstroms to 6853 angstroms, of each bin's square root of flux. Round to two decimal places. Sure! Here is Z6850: 3.45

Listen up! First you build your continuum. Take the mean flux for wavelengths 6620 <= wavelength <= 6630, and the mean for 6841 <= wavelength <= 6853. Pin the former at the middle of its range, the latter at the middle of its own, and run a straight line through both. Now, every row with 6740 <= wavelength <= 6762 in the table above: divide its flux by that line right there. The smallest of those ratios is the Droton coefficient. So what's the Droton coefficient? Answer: 0.87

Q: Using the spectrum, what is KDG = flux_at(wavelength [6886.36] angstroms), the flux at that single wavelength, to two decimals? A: 3.20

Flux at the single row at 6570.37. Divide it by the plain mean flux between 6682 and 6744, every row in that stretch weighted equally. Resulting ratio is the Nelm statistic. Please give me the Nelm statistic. 0.86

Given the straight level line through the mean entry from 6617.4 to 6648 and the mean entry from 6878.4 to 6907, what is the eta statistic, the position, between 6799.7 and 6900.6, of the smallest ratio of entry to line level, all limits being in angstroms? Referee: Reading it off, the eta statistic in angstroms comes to 6813.80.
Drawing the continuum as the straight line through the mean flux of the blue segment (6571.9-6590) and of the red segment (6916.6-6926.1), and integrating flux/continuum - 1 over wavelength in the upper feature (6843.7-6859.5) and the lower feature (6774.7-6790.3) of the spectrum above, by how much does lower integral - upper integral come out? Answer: 0.4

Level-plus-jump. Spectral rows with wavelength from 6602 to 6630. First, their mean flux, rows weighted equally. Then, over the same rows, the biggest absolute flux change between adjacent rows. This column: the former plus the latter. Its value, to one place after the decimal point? 3.3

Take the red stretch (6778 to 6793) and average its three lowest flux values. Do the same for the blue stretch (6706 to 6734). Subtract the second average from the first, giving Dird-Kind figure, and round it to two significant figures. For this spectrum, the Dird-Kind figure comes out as 0.11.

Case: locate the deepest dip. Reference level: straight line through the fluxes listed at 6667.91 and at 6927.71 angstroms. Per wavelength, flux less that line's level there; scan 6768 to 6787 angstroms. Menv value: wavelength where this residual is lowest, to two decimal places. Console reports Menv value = 6770.01 angstroms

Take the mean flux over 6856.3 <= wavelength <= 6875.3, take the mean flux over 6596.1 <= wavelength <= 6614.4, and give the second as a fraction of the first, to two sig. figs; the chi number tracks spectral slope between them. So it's 0.86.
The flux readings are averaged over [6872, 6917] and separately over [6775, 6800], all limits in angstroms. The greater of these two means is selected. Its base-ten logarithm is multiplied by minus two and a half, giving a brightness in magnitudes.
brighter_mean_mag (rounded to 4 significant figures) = -1.304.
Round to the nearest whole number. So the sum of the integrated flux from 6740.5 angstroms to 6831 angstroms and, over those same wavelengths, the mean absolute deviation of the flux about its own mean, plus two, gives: 295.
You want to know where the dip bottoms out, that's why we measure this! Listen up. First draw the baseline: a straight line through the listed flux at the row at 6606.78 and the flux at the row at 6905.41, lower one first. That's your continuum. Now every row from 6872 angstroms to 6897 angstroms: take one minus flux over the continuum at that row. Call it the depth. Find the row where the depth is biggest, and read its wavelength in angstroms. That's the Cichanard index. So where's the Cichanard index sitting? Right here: 6880.02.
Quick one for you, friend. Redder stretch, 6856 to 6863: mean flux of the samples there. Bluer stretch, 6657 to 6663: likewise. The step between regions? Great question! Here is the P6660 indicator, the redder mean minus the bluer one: -0.1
